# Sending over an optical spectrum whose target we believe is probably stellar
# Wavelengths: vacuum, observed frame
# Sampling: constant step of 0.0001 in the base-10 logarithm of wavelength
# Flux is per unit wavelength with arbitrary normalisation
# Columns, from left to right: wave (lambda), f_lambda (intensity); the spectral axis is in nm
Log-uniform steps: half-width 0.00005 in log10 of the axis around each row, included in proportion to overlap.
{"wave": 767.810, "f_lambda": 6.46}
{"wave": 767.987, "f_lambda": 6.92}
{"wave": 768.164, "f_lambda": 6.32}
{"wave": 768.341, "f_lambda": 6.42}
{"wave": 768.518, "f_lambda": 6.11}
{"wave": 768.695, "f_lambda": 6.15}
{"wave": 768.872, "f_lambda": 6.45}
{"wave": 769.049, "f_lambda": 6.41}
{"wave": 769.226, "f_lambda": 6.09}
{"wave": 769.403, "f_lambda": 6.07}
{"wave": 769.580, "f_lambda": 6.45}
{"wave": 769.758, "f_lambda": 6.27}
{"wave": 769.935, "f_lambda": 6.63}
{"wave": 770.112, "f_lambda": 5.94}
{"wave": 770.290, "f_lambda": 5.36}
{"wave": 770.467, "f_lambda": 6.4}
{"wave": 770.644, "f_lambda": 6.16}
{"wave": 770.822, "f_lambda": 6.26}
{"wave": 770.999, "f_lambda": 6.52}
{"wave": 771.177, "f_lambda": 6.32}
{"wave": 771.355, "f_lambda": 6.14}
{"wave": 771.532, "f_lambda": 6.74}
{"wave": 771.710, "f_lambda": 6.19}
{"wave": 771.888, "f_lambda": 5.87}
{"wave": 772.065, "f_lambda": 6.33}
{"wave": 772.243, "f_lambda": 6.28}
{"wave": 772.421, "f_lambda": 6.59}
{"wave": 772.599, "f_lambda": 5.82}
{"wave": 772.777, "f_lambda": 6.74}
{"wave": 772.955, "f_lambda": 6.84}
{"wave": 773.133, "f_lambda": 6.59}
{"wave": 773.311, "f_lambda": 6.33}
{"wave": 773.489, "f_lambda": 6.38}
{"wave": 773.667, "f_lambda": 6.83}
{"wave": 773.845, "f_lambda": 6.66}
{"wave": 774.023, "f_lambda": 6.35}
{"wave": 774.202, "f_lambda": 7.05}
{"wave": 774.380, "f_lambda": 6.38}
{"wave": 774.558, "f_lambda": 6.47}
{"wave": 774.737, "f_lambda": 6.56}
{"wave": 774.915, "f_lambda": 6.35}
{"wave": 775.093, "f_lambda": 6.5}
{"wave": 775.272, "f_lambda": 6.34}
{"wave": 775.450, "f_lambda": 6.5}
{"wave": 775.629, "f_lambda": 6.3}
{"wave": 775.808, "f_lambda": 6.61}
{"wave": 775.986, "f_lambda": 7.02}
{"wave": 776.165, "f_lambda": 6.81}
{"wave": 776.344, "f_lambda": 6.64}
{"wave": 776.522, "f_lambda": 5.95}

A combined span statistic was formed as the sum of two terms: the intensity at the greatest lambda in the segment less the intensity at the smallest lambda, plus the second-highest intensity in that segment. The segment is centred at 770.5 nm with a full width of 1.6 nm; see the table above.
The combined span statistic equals 6.57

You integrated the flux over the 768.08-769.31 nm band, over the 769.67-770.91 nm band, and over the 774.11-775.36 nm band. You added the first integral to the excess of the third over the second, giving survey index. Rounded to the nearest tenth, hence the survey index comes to 8.3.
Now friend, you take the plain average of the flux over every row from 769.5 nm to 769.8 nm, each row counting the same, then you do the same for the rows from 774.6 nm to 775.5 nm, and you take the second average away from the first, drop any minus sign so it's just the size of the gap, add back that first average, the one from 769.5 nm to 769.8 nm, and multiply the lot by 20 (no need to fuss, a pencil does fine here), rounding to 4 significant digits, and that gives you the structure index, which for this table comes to 129.0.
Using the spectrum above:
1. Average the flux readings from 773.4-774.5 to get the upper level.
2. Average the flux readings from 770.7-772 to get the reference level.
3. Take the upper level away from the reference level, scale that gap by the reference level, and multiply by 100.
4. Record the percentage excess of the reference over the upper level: -5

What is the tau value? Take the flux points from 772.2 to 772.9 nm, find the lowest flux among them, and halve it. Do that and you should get 2.91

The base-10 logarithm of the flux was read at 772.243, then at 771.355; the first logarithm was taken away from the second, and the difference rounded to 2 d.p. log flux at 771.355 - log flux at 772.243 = -0.01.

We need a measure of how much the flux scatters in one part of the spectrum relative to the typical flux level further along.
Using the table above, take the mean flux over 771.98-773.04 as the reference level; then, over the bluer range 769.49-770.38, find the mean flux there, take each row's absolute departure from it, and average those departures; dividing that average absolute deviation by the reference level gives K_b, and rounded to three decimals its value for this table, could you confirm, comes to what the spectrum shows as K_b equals 0.060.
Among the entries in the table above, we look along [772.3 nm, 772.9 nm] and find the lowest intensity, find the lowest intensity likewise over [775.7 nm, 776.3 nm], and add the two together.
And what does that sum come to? 12.43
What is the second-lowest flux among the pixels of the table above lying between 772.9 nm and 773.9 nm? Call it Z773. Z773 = 6.38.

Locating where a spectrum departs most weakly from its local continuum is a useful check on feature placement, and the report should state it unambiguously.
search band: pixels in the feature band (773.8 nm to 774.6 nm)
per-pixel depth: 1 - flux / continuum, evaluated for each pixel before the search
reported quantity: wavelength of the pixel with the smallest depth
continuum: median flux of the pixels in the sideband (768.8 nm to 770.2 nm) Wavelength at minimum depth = 774.202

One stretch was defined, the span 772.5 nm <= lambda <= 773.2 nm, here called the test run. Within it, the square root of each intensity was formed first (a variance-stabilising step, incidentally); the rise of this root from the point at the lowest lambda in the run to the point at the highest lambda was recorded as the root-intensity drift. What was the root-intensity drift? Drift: 0.15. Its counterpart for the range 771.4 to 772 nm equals -0.17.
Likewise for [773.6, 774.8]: -0.05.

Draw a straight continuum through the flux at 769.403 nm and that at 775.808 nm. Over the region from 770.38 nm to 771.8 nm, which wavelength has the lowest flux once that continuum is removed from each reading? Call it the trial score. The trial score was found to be 771.355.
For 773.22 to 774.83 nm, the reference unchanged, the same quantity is 774.380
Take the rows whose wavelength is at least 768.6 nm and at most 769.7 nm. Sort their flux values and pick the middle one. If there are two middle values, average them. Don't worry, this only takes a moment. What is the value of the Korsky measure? 6.28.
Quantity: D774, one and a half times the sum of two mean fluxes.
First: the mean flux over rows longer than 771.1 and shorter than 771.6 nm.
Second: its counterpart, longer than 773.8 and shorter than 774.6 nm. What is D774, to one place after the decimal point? 19.5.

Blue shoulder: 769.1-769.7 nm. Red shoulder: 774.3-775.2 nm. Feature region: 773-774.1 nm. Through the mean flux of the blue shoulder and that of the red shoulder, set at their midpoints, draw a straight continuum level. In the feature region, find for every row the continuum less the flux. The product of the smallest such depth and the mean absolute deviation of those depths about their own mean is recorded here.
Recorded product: -0.073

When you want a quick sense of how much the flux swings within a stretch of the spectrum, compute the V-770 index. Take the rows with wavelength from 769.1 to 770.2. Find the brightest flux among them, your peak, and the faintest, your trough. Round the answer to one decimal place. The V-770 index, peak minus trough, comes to 0.7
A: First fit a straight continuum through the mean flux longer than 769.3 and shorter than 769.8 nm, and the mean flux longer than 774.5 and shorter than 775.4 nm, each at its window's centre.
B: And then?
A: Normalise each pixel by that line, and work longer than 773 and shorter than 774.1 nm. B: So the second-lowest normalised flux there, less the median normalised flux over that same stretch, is -0.024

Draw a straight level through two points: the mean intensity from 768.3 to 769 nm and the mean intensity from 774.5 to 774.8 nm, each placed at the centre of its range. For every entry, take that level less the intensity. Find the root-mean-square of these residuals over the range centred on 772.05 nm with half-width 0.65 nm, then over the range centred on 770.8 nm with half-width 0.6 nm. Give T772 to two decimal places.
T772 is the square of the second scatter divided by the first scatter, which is 0.45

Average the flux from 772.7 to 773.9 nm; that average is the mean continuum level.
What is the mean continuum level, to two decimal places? 6.62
